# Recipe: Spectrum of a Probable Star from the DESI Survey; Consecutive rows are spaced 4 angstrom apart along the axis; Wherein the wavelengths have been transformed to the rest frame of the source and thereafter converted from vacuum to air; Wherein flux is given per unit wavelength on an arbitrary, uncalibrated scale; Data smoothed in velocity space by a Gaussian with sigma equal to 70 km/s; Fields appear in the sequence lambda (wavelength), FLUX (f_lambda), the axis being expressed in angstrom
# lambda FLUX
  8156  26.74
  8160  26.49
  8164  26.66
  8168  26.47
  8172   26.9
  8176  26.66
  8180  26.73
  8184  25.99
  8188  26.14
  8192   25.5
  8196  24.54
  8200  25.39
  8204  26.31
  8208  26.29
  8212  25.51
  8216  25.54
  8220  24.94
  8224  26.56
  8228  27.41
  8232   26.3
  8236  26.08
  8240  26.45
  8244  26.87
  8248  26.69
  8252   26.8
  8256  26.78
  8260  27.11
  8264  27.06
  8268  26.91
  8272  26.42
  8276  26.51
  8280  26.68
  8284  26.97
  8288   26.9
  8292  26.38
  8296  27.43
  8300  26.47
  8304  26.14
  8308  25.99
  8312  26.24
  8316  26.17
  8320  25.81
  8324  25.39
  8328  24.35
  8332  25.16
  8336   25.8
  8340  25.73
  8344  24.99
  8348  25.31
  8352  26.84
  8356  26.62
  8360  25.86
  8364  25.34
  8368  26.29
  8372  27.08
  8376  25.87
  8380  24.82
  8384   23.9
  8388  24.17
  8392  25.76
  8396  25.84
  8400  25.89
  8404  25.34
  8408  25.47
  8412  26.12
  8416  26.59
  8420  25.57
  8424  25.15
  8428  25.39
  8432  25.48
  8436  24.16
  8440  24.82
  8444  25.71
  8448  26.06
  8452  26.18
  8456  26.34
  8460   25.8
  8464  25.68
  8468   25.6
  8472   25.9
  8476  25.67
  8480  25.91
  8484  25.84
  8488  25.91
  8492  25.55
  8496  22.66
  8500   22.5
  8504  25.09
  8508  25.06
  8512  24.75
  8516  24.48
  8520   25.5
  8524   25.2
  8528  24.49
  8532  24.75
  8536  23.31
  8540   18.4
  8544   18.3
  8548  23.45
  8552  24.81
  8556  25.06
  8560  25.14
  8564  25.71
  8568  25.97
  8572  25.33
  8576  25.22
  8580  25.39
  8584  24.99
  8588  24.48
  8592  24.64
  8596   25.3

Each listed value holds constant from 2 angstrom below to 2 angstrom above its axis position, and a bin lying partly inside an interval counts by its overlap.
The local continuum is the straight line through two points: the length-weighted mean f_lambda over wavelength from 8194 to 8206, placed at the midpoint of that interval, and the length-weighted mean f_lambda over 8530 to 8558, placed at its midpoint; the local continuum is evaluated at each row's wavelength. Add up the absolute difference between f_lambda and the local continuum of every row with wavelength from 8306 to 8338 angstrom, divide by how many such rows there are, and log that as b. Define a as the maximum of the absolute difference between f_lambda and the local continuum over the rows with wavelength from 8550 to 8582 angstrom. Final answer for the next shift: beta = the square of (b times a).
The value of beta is 19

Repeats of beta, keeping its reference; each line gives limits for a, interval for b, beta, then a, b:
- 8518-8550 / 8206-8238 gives 16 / 4.3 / 0.9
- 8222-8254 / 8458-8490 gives 34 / 2.2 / 2.6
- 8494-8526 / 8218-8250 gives 14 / 2.7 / 1.4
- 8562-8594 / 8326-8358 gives 24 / 3.6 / 1.4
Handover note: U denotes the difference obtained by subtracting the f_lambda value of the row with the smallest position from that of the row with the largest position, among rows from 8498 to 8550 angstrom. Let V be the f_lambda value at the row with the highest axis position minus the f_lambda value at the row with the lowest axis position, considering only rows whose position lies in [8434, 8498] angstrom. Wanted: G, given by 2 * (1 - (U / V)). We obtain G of 3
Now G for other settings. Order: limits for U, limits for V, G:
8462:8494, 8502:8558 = -7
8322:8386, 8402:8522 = 21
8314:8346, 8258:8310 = 0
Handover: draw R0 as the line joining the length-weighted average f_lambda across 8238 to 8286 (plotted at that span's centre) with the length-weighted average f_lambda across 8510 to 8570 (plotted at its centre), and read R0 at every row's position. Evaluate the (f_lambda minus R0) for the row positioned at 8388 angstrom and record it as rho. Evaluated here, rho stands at -1.32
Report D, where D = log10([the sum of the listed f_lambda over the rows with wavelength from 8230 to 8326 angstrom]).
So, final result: 2.80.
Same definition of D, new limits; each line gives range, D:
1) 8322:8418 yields 2.79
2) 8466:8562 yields 2.77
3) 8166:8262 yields 2.80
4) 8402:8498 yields 2.79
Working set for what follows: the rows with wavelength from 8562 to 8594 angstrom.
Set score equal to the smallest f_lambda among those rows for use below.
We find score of 24.48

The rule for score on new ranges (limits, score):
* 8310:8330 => 24.35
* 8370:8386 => 23.9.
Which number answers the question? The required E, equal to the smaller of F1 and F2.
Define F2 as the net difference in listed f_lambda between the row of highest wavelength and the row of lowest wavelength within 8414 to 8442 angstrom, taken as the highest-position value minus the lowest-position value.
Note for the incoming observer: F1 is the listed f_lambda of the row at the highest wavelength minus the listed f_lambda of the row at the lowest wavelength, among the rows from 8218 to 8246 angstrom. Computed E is -1.8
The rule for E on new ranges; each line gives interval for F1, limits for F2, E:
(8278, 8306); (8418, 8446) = -0.5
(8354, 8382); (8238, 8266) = -1.8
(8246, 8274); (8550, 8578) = -0.3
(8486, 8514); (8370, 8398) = -1.2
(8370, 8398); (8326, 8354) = -1.2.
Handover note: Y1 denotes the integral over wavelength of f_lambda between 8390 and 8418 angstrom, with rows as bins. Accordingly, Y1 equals 724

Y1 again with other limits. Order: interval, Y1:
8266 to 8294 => 747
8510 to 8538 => 690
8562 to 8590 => 708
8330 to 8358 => 722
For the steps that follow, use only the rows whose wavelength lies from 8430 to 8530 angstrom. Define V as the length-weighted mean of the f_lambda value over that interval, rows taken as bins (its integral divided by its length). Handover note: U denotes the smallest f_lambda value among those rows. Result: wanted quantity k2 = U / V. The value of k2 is 0.892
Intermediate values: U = 22.5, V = 25.2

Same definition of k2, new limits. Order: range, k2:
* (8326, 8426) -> 0.934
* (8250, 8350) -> 0.929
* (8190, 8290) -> 0.932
